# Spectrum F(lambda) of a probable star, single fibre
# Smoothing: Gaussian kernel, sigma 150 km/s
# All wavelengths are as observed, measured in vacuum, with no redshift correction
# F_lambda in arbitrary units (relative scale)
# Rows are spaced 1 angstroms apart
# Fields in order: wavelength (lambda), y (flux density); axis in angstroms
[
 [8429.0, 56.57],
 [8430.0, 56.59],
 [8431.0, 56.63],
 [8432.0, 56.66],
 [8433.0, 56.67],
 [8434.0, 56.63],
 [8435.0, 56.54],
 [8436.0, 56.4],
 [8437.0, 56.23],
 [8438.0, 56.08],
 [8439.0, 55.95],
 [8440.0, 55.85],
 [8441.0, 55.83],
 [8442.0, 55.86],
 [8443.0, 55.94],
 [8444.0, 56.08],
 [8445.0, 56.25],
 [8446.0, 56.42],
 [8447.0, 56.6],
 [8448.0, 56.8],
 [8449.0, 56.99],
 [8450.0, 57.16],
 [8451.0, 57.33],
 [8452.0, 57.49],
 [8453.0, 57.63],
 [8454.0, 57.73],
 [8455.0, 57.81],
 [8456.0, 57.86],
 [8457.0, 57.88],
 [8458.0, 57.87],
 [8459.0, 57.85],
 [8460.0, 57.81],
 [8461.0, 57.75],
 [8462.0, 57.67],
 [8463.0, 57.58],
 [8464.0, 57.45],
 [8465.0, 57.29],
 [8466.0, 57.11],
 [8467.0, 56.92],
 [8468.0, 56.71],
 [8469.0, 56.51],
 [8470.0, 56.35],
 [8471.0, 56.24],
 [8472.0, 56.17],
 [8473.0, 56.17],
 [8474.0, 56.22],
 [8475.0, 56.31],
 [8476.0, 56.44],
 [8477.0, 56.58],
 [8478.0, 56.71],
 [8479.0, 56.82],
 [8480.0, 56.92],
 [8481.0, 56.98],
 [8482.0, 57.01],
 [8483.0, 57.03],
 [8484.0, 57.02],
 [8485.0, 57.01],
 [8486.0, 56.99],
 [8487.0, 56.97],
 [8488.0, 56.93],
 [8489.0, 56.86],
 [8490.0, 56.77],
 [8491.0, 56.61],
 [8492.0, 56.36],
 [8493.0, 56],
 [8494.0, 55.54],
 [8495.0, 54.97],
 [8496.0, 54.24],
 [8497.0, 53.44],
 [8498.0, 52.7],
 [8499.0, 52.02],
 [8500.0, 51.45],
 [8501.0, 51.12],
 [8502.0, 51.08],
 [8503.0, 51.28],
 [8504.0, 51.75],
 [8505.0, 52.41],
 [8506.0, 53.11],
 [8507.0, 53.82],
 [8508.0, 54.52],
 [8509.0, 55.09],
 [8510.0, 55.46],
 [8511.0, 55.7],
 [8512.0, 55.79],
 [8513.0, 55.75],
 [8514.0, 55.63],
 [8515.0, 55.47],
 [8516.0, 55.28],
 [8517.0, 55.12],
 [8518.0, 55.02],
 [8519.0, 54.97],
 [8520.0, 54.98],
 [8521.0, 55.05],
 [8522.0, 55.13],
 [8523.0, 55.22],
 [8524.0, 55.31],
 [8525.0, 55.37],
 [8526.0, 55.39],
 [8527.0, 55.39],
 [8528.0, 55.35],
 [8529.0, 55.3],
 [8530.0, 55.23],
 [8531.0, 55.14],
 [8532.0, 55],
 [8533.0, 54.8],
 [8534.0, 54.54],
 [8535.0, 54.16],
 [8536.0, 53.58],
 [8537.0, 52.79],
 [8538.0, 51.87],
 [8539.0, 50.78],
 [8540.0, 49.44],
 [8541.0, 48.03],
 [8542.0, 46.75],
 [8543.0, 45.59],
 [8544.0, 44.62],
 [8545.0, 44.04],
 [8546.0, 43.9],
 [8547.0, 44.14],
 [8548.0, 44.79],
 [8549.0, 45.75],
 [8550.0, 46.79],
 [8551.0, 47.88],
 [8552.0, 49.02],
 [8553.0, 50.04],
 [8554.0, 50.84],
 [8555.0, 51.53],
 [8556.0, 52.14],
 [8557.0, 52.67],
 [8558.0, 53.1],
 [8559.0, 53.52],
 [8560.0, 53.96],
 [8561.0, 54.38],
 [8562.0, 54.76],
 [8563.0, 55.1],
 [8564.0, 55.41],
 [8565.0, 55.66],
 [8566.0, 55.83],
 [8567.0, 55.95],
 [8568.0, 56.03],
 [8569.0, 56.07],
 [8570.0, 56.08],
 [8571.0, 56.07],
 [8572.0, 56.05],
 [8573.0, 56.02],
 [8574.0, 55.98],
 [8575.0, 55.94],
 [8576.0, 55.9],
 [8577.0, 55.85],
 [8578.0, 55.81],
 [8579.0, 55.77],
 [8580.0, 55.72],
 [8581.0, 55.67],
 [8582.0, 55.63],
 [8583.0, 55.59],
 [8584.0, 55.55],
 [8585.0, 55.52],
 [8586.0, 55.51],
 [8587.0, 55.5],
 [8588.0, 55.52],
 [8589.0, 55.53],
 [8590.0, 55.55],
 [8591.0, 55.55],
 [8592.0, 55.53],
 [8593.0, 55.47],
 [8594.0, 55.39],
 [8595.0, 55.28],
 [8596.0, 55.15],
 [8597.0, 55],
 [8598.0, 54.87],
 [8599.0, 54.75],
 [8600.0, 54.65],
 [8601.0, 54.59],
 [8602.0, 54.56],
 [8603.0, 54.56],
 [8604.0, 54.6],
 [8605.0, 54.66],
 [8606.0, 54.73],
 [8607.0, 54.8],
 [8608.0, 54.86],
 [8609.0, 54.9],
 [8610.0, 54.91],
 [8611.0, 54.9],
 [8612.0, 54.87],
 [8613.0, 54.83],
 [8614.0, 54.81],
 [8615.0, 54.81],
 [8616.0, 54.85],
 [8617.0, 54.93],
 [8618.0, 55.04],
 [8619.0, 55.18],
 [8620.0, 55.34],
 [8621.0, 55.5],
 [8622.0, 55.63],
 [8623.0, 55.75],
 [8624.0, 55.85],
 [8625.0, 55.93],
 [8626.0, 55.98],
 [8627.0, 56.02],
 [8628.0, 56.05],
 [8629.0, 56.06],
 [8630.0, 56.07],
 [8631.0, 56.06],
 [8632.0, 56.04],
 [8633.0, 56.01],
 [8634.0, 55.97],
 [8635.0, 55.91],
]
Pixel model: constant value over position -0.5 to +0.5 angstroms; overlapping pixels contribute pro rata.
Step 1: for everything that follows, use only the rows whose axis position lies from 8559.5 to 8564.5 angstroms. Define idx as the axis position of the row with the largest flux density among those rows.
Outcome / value 8564.0 angstroms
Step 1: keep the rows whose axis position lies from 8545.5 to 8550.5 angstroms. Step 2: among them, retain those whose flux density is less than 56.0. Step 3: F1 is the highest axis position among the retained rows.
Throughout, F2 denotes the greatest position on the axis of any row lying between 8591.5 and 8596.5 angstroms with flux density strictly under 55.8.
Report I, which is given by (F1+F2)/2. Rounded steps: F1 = 8550.0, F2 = 8596.0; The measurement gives 8573.0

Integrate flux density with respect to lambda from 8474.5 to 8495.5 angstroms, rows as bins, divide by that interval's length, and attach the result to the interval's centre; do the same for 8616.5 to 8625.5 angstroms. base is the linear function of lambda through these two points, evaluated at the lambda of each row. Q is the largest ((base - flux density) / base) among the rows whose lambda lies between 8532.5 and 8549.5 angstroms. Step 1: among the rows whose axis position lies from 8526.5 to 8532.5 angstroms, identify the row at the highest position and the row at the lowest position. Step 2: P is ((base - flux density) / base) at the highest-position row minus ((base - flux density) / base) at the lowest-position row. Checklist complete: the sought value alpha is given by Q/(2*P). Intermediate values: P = 0.006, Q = 0.217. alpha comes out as 17.5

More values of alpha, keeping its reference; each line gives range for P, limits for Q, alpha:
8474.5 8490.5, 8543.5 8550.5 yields -10.5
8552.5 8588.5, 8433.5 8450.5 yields -0.1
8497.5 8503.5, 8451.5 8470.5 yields 0.1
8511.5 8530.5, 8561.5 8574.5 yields 1.5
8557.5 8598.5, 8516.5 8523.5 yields -0.3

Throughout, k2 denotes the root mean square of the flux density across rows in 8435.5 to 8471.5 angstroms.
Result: 56.9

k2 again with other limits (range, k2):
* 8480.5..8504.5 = 55.0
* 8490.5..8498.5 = 55.0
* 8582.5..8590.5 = 55.5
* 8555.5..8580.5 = 55.2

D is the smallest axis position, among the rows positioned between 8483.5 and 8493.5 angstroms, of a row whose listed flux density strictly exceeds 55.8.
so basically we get 8484.0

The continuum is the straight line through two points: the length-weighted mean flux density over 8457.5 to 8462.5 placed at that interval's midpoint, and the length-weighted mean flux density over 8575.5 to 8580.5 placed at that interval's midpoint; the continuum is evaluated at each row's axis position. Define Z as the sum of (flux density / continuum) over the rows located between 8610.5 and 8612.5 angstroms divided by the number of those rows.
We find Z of 0.99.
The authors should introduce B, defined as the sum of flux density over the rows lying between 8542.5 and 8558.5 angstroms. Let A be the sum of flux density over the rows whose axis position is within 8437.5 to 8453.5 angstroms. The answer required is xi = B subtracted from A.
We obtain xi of 137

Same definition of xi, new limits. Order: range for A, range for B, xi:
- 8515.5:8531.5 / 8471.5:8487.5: -24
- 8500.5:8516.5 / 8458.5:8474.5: -49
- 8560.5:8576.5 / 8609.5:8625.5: 8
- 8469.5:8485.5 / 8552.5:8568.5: 45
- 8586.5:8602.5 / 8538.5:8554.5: 130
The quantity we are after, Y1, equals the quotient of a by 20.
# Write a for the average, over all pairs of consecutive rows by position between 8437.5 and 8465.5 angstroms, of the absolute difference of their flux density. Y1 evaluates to 0.005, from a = 0.11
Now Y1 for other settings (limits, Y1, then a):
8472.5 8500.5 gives 0.012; 0.24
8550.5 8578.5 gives 0.016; 0.31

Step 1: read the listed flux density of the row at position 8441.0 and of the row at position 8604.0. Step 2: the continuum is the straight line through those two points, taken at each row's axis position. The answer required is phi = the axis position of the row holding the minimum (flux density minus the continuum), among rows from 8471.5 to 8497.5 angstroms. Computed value 8497.0 angstroms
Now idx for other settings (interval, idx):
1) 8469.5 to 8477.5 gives 8477.0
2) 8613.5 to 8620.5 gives 8620.0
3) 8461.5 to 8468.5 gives 8462.0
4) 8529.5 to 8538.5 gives 8530.0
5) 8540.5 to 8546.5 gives 8541.0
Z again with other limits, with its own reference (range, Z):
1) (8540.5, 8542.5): 0.84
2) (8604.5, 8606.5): 0.99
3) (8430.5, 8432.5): 0.97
